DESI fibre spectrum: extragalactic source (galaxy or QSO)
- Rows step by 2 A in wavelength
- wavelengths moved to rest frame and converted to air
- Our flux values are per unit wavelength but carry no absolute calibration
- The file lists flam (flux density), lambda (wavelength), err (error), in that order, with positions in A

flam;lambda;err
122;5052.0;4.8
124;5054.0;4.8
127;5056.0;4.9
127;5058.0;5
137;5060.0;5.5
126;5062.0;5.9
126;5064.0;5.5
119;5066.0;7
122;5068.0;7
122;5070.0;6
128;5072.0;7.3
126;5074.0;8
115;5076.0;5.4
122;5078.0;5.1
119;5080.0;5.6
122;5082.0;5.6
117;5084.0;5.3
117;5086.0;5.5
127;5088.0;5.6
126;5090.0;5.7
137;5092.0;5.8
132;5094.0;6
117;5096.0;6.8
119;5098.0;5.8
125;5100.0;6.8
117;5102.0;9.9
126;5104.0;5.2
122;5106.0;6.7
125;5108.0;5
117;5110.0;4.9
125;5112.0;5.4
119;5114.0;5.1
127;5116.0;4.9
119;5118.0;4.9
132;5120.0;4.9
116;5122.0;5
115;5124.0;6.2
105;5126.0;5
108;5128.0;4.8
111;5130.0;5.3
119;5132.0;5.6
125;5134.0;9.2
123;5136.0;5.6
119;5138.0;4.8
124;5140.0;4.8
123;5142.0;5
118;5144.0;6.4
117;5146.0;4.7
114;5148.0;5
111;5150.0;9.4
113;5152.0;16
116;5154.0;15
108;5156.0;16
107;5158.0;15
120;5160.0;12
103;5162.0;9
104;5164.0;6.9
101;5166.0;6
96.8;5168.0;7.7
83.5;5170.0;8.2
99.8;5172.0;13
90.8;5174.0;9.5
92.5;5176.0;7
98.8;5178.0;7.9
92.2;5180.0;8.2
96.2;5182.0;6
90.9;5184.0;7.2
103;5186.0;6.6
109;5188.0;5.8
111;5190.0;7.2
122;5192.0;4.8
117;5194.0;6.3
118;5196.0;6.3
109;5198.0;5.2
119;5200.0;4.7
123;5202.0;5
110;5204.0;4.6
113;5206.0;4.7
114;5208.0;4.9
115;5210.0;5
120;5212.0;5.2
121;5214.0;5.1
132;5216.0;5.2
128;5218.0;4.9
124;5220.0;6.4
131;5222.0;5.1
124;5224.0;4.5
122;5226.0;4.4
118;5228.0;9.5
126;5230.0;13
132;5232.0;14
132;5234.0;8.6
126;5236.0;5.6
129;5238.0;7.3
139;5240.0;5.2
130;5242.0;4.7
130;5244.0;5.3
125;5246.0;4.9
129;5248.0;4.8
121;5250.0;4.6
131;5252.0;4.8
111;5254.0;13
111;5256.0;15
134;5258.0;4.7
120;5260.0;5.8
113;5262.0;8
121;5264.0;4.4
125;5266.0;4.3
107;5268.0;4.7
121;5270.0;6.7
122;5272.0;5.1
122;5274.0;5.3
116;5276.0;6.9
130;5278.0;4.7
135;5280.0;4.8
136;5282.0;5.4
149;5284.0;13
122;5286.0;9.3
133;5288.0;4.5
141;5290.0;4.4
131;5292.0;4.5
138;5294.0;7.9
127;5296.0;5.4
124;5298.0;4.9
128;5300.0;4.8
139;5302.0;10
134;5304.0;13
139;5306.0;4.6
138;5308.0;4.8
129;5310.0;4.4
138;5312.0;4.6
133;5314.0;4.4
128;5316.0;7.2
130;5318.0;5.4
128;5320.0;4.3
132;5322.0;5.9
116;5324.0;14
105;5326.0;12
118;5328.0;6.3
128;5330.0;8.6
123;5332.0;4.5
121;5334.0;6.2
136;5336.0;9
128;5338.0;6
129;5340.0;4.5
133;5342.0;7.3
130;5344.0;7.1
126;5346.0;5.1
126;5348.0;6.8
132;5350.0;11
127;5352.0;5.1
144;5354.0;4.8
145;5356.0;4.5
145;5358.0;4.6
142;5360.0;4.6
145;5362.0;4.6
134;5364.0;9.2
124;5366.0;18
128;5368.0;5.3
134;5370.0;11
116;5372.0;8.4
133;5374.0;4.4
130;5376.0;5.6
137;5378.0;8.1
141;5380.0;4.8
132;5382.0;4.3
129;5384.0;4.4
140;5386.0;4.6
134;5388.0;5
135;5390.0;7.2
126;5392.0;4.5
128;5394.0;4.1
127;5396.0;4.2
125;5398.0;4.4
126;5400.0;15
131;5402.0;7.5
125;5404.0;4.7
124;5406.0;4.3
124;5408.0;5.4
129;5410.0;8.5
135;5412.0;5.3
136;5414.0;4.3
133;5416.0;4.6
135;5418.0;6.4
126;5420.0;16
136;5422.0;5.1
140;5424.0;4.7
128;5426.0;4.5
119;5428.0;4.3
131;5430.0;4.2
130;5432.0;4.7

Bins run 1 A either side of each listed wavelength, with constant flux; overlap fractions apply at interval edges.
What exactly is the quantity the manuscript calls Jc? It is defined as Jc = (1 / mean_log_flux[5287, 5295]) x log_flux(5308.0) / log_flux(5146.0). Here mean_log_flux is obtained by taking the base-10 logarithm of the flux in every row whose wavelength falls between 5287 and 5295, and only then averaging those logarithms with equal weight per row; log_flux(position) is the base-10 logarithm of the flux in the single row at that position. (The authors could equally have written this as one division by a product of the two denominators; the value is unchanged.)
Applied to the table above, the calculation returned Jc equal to 0.485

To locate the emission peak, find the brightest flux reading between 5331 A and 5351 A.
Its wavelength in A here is 5336.0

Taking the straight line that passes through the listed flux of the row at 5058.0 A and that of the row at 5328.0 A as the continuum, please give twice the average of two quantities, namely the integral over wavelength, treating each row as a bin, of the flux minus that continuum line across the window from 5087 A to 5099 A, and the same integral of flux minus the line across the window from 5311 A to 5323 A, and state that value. 164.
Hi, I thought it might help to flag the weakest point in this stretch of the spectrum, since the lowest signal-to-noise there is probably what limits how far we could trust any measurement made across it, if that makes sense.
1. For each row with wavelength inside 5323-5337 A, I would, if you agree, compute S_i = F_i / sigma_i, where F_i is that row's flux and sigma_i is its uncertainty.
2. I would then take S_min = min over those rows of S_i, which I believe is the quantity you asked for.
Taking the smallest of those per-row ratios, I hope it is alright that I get 8.3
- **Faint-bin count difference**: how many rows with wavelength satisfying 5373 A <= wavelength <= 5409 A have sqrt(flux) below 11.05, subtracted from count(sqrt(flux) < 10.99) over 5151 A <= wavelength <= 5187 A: 18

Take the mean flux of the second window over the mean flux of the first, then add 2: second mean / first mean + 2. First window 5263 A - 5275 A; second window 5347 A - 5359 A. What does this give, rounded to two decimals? 3.14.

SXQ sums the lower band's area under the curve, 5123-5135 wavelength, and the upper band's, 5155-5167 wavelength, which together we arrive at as 2652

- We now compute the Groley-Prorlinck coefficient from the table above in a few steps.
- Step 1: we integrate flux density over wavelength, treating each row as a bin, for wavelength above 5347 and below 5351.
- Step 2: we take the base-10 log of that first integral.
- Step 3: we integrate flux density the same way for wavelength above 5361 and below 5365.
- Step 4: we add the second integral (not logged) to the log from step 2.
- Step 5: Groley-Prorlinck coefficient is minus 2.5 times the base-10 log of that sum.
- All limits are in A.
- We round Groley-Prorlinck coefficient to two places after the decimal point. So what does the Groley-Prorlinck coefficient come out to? -6.87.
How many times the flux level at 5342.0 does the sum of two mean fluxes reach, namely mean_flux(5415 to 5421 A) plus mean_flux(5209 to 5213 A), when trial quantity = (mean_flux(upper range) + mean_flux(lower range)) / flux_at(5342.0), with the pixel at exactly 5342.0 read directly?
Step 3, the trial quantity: 1.87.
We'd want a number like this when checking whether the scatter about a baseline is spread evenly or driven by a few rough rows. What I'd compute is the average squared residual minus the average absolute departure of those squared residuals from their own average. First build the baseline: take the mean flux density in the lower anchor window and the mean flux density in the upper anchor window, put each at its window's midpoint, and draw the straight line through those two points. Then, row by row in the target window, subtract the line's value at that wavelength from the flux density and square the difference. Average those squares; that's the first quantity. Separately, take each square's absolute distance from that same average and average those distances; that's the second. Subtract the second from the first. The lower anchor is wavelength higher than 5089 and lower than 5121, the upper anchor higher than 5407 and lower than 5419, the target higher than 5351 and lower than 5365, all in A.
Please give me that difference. 63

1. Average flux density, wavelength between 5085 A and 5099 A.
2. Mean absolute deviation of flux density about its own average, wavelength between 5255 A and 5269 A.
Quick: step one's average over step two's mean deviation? 17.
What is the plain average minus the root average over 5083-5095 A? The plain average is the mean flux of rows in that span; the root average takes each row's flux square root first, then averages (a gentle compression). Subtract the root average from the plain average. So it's 115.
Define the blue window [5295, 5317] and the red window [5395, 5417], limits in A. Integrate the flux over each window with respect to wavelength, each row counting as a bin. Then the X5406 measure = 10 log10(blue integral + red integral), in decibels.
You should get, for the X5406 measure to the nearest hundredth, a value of 37.59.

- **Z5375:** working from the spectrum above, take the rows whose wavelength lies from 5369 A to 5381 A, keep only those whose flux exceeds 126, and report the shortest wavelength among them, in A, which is 5370.0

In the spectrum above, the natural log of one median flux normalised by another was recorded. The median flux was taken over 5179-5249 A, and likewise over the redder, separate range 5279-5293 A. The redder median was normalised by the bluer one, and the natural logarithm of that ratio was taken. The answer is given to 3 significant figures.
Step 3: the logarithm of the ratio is 0.101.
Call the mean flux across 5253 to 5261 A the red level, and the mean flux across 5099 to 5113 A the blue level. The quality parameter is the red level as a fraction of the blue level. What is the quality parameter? 0.97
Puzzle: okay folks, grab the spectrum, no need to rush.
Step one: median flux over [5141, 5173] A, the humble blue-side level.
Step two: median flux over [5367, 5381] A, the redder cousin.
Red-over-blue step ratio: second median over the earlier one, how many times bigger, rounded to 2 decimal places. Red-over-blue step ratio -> 1.21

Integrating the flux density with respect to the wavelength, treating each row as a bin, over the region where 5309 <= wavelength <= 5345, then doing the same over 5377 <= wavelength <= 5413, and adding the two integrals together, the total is 9266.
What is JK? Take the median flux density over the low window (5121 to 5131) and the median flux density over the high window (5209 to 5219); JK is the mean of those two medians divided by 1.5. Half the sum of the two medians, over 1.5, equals 77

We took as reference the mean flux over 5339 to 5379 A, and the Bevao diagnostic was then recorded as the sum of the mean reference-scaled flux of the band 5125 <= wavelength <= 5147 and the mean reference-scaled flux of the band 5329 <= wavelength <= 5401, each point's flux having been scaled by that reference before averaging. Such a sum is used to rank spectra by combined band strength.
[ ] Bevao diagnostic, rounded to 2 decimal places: 1.87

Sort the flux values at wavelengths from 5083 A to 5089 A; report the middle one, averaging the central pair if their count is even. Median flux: 117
